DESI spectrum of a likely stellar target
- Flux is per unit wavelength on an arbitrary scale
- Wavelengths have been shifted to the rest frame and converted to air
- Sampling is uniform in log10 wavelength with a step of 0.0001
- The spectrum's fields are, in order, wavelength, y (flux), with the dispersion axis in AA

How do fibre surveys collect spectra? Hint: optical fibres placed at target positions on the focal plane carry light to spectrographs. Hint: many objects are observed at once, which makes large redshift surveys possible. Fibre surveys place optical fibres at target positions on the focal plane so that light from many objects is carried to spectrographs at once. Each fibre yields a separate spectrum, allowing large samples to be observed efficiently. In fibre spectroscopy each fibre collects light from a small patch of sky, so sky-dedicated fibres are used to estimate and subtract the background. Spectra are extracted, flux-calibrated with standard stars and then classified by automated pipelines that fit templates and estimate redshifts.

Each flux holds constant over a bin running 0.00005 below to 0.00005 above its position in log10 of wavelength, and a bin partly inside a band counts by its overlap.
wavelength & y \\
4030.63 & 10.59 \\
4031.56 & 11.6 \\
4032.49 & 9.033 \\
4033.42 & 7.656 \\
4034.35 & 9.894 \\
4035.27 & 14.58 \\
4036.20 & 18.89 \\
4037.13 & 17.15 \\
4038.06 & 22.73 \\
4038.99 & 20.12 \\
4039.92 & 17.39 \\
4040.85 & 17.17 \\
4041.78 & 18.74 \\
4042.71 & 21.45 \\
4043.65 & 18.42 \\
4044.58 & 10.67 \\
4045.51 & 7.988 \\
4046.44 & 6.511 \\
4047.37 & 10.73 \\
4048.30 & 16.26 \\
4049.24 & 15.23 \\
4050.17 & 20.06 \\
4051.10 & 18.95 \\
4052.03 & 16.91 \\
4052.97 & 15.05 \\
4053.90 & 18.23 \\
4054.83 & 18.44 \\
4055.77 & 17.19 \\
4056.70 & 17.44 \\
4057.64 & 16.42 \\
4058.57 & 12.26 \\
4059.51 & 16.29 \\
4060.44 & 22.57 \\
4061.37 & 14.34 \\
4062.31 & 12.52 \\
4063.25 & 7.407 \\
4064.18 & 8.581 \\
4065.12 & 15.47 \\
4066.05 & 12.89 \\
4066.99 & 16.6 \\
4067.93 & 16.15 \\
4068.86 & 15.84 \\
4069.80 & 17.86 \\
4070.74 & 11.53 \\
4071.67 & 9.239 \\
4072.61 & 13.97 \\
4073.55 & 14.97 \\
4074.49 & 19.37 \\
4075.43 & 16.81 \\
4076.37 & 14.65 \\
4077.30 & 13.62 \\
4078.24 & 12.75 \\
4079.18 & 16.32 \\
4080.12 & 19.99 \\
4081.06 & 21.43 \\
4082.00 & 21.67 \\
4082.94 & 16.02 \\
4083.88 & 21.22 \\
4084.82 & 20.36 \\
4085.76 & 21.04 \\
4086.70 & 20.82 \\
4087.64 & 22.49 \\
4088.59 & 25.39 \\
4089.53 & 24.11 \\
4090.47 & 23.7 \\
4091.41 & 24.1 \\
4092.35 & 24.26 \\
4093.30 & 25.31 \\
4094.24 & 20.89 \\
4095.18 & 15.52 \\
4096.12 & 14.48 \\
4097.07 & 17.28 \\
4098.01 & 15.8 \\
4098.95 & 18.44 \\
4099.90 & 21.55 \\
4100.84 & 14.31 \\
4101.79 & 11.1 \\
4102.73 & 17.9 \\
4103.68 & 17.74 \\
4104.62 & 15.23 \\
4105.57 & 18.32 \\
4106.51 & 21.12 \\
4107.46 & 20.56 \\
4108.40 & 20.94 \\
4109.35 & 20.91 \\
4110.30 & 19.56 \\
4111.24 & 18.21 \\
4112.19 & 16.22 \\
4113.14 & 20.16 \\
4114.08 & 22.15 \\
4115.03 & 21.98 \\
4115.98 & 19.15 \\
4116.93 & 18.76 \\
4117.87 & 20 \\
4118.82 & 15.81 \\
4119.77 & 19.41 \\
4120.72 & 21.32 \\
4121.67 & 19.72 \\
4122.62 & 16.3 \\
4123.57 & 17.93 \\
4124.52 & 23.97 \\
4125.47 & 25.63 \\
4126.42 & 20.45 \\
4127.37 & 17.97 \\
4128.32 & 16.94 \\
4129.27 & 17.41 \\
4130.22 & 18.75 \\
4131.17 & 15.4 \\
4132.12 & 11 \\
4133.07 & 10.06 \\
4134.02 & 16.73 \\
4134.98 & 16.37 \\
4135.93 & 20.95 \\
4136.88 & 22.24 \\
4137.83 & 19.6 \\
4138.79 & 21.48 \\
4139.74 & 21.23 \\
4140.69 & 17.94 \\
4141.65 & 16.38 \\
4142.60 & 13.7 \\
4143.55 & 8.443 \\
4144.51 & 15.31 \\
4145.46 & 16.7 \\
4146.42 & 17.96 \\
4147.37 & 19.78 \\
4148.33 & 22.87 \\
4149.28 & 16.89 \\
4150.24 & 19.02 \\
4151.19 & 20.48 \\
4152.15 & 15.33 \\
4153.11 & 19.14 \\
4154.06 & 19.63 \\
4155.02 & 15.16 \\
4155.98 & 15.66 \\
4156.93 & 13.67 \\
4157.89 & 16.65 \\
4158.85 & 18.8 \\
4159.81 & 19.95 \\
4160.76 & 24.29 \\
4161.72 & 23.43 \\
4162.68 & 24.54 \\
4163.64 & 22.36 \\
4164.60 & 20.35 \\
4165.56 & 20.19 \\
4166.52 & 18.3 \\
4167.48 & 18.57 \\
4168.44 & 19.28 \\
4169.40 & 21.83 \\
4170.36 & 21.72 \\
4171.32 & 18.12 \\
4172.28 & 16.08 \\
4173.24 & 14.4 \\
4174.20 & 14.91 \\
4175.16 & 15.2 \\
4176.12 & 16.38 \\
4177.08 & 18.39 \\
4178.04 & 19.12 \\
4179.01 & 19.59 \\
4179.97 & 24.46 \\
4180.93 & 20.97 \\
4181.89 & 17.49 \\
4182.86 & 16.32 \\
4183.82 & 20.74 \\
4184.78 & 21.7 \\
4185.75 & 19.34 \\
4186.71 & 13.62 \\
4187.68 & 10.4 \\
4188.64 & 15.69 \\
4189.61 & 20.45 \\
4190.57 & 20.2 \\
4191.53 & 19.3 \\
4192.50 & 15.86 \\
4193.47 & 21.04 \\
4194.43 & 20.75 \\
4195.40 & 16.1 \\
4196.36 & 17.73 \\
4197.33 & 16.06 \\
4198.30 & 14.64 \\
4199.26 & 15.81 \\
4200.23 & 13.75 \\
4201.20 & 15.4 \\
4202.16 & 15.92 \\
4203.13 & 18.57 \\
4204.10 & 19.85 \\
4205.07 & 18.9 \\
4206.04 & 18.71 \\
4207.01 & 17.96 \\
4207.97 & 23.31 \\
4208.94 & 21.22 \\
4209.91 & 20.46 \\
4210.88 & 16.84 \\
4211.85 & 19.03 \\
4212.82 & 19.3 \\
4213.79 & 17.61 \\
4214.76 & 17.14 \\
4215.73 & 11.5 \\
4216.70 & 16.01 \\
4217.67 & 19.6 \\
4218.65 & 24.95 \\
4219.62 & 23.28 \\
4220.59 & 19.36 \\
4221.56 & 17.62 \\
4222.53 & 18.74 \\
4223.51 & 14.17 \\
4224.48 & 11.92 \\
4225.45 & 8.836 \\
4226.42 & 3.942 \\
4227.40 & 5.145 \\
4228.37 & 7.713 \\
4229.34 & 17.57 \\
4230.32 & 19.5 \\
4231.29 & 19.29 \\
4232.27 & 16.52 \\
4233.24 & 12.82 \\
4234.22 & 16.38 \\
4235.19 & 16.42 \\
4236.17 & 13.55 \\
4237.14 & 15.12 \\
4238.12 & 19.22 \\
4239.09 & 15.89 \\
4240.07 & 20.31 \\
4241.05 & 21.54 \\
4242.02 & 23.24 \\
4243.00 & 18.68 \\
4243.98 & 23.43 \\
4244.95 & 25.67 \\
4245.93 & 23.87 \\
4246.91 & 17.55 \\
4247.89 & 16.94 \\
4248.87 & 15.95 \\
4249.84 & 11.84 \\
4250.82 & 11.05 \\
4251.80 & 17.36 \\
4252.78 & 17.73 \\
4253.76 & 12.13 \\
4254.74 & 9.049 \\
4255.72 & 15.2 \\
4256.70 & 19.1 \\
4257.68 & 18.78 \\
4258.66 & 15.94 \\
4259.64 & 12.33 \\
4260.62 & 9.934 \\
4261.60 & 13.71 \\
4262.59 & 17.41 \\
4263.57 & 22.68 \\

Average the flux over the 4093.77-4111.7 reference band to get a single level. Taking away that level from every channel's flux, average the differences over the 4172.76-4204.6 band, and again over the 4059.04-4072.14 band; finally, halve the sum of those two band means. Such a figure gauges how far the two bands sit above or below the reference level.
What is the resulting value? -2.1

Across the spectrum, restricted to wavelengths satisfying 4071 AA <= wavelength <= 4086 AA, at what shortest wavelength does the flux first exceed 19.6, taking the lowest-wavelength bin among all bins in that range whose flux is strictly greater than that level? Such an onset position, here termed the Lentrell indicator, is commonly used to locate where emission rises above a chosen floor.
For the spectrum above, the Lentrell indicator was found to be 4080.12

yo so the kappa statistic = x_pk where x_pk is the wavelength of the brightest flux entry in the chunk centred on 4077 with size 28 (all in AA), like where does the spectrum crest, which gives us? 4088.59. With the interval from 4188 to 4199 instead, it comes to 4193.47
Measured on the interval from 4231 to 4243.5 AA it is 4242.02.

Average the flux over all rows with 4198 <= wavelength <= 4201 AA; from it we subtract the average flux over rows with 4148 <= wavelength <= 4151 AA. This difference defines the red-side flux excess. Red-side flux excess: -5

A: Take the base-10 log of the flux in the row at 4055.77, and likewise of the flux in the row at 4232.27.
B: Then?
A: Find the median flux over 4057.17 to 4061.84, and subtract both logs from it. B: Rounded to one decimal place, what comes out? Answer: 13.8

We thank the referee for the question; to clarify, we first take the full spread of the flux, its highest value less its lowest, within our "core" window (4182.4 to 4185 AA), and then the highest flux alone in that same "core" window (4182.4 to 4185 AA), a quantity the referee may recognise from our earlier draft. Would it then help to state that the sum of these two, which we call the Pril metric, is 27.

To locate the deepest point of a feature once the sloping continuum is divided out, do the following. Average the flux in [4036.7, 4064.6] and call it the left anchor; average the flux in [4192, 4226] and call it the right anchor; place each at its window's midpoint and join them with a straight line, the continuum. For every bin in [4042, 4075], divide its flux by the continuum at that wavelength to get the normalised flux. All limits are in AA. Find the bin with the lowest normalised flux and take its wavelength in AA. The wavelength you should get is 4046.44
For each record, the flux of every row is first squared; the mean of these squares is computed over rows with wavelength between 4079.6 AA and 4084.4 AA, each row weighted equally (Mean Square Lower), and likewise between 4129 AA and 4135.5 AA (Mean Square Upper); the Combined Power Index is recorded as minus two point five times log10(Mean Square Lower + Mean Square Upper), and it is -7.02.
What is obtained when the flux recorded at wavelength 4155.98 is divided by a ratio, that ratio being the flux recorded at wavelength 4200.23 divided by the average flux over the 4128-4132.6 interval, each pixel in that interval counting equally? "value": 18.1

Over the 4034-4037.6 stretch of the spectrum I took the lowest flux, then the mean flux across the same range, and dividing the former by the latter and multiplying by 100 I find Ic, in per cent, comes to 65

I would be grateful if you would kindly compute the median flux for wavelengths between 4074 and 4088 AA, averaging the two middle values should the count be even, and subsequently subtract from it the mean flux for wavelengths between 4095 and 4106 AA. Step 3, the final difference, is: 3.5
